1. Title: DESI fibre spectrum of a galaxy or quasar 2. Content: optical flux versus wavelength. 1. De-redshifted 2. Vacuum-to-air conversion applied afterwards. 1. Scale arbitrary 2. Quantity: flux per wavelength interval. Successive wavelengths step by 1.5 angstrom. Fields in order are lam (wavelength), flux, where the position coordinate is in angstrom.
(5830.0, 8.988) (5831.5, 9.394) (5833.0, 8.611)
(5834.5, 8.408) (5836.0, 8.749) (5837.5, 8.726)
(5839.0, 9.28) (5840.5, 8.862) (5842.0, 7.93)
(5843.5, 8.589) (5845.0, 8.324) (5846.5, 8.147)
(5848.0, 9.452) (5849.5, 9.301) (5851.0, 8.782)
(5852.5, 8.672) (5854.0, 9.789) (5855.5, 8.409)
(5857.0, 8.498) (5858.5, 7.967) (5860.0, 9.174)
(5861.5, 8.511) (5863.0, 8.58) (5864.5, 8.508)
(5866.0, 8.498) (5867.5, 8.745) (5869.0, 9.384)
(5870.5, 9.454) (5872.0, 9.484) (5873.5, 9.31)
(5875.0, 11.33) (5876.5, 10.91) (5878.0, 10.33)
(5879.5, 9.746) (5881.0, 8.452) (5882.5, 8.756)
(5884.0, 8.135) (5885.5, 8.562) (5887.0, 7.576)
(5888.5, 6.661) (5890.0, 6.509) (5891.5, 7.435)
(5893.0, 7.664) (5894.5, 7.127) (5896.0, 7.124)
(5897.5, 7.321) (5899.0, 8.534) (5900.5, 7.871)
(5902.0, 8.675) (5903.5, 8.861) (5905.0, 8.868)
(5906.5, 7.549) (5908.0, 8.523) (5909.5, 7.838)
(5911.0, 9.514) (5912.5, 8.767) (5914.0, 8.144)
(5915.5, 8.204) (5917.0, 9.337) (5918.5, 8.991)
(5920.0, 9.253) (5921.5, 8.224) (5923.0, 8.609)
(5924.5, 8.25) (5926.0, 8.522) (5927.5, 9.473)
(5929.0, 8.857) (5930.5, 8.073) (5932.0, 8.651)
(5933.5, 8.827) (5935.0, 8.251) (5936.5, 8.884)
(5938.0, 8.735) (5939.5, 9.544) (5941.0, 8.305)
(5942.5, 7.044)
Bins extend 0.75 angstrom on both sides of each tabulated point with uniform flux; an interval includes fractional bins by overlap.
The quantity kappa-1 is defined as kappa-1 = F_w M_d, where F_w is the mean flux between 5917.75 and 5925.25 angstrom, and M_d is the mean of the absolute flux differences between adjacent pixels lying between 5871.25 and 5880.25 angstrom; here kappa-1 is 6.5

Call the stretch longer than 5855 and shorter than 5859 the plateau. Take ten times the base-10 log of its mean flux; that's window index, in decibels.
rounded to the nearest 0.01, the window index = 9.19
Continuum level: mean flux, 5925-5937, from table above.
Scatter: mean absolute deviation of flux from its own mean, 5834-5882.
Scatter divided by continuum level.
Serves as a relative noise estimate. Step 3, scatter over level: 0.071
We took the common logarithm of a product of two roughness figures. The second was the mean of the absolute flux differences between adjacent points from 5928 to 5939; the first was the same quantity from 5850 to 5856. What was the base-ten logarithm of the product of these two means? -0.38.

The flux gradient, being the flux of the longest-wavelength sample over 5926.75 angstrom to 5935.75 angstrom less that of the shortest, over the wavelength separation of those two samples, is -0.16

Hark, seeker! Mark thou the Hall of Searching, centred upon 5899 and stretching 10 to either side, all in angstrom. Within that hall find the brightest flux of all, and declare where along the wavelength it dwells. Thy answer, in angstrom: 5905.0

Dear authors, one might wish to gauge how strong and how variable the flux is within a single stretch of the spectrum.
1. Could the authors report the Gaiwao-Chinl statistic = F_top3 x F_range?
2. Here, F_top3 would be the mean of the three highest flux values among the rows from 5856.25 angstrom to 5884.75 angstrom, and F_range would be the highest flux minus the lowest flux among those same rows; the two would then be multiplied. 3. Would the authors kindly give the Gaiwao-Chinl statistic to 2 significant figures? 37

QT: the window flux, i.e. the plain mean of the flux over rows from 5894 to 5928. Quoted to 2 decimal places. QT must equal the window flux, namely 8.42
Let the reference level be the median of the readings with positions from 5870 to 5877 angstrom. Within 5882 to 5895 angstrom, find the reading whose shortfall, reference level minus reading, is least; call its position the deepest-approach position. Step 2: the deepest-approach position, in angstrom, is 5882.5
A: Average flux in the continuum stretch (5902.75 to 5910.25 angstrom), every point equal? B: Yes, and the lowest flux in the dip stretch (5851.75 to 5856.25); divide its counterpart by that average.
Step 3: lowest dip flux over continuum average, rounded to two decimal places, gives 1.01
